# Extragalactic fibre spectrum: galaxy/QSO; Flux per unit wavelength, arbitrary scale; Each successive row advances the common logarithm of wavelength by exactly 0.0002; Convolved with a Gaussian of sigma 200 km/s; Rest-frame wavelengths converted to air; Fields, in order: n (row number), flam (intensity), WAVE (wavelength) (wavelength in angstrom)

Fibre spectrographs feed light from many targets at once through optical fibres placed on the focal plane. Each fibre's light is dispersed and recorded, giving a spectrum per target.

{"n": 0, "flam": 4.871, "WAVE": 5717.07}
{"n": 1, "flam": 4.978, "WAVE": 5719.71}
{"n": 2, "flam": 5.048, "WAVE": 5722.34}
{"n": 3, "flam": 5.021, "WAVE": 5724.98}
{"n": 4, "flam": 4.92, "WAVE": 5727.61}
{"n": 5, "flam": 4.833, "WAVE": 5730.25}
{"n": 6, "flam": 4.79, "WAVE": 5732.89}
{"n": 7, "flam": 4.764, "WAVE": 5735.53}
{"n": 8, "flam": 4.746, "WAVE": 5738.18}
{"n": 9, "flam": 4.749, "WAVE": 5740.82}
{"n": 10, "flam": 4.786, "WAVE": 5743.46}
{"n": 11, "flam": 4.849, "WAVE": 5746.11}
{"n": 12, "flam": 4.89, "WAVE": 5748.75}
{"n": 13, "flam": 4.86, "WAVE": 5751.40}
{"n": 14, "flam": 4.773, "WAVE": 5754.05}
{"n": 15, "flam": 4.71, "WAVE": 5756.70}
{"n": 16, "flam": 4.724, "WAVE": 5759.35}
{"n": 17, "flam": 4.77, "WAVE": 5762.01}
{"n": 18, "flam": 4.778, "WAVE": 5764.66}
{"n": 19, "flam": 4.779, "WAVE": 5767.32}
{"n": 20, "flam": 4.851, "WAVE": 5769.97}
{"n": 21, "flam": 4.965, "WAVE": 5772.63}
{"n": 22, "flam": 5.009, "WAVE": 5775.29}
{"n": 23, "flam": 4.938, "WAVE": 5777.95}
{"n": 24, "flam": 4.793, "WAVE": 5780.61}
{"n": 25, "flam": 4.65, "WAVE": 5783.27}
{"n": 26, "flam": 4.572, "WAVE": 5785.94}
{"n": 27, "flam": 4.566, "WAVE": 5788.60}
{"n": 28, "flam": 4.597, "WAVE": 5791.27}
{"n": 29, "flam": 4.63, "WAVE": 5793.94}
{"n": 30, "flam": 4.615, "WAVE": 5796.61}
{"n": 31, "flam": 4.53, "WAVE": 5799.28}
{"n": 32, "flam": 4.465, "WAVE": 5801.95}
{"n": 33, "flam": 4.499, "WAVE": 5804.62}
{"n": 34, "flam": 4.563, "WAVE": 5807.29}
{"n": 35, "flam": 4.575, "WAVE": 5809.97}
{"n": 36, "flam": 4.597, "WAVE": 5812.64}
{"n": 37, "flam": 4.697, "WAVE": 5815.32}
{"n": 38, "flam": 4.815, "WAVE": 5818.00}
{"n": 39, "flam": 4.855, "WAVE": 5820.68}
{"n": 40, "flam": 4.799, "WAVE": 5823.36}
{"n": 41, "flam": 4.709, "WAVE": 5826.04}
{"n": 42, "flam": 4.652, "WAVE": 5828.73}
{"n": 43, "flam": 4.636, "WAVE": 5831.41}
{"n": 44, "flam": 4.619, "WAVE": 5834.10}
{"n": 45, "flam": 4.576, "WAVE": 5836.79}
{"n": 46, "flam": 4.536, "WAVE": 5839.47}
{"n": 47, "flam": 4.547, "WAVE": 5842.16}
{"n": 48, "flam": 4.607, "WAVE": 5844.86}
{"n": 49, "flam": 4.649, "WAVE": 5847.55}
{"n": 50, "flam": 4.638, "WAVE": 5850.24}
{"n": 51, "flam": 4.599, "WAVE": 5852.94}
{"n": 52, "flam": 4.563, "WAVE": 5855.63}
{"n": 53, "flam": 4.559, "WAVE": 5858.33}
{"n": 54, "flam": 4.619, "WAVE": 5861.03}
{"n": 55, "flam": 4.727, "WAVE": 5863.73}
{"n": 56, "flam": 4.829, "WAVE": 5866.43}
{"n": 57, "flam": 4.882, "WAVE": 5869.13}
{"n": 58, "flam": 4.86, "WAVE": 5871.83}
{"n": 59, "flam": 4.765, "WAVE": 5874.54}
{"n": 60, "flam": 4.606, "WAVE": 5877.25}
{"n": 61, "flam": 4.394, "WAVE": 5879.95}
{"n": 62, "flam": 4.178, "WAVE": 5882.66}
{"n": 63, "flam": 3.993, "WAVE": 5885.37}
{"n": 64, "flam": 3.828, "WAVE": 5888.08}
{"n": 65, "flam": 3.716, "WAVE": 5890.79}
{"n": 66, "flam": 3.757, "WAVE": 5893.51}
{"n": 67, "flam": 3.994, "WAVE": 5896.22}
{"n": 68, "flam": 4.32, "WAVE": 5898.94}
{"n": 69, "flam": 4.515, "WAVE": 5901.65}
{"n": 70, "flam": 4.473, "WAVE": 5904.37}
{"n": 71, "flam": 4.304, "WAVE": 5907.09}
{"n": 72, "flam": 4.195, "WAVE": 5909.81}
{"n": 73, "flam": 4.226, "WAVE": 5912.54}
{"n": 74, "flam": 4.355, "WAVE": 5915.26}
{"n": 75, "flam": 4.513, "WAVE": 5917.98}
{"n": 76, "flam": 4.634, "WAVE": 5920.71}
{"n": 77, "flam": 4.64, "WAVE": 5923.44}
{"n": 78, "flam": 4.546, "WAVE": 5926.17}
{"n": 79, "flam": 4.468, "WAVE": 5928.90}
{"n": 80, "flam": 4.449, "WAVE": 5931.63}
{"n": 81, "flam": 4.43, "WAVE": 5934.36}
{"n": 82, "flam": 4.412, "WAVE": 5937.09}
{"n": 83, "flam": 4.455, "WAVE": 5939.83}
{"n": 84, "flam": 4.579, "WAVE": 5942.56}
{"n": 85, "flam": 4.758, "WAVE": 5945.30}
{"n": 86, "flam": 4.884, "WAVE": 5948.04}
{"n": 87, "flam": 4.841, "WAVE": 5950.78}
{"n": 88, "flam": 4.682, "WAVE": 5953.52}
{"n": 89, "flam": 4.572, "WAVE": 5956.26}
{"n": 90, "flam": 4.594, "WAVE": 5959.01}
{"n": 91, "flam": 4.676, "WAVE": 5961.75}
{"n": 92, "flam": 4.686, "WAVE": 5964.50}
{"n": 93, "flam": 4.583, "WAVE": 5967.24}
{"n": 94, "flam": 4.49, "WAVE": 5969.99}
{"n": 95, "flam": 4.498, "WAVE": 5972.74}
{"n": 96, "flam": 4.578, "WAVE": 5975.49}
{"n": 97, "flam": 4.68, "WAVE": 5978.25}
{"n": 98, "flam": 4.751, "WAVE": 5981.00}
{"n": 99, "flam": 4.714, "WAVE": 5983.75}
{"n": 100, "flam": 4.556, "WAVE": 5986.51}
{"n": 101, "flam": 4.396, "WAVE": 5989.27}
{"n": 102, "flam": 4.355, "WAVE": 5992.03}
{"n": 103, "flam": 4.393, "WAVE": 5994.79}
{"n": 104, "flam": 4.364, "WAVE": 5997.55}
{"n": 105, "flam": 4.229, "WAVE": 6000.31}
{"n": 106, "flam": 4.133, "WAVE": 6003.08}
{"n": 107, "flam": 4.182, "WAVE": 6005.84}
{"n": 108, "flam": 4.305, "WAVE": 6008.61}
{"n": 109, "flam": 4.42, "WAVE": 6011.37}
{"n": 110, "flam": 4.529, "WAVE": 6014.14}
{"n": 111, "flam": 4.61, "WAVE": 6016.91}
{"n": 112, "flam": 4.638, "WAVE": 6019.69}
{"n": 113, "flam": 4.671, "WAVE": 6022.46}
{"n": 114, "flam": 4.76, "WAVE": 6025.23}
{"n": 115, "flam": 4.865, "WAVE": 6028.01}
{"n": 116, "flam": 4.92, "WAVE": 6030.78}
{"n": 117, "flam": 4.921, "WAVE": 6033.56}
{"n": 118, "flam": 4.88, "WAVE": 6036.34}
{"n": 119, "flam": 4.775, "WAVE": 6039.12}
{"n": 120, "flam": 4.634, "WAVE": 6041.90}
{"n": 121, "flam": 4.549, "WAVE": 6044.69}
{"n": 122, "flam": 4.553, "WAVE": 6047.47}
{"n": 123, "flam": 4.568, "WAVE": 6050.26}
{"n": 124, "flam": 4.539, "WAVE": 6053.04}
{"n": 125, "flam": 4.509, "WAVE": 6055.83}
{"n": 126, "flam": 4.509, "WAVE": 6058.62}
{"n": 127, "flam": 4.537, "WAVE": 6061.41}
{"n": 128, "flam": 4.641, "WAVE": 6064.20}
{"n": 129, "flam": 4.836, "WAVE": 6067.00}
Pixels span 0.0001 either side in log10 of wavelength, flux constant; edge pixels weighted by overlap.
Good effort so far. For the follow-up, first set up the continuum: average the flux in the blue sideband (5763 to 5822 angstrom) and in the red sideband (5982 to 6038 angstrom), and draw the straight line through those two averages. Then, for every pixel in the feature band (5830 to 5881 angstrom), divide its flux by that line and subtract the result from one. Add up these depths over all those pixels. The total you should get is 0.04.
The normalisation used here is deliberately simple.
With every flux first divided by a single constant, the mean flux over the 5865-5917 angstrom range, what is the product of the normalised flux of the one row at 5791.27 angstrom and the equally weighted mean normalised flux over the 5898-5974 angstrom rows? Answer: 1.11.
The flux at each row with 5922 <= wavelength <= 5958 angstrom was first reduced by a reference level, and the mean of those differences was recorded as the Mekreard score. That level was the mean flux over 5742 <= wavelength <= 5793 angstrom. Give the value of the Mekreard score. -0.19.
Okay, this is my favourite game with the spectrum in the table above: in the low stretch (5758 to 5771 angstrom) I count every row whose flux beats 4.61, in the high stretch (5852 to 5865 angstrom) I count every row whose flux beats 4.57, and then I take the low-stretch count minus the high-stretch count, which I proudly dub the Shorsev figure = 2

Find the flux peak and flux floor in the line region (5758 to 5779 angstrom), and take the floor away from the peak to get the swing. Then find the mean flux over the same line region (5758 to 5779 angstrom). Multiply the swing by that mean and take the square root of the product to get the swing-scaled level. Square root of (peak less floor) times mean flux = 1.18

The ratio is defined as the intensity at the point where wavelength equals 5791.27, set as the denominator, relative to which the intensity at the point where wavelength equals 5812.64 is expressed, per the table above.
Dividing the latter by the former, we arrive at 1.00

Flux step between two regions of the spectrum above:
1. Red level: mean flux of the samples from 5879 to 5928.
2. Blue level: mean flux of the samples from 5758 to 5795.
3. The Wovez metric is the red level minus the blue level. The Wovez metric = -0.5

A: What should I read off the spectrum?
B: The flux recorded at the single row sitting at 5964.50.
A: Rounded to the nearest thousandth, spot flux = 4.686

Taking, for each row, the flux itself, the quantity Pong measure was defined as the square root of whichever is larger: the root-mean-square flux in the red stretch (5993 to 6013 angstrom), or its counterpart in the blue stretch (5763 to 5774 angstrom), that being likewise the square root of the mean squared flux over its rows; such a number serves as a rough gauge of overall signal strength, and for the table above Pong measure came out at 2.20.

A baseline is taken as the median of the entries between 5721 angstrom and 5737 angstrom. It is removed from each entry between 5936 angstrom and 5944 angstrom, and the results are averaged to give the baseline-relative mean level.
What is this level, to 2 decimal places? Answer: -0.39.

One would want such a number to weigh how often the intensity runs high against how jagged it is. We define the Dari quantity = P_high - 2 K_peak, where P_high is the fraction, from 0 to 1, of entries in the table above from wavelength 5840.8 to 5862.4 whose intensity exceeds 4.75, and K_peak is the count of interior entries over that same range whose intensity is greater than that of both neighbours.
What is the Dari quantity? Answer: -2.0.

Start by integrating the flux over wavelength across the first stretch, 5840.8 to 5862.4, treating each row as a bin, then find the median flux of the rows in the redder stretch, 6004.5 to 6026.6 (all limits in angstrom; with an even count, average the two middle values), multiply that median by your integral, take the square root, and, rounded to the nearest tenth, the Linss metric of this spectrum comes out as 21.3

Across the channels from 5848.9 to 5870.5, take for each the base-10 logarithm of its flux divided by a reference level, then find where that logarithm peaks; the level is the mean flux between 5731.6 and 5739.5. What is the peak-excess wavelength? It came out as 5869.13 angstrom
